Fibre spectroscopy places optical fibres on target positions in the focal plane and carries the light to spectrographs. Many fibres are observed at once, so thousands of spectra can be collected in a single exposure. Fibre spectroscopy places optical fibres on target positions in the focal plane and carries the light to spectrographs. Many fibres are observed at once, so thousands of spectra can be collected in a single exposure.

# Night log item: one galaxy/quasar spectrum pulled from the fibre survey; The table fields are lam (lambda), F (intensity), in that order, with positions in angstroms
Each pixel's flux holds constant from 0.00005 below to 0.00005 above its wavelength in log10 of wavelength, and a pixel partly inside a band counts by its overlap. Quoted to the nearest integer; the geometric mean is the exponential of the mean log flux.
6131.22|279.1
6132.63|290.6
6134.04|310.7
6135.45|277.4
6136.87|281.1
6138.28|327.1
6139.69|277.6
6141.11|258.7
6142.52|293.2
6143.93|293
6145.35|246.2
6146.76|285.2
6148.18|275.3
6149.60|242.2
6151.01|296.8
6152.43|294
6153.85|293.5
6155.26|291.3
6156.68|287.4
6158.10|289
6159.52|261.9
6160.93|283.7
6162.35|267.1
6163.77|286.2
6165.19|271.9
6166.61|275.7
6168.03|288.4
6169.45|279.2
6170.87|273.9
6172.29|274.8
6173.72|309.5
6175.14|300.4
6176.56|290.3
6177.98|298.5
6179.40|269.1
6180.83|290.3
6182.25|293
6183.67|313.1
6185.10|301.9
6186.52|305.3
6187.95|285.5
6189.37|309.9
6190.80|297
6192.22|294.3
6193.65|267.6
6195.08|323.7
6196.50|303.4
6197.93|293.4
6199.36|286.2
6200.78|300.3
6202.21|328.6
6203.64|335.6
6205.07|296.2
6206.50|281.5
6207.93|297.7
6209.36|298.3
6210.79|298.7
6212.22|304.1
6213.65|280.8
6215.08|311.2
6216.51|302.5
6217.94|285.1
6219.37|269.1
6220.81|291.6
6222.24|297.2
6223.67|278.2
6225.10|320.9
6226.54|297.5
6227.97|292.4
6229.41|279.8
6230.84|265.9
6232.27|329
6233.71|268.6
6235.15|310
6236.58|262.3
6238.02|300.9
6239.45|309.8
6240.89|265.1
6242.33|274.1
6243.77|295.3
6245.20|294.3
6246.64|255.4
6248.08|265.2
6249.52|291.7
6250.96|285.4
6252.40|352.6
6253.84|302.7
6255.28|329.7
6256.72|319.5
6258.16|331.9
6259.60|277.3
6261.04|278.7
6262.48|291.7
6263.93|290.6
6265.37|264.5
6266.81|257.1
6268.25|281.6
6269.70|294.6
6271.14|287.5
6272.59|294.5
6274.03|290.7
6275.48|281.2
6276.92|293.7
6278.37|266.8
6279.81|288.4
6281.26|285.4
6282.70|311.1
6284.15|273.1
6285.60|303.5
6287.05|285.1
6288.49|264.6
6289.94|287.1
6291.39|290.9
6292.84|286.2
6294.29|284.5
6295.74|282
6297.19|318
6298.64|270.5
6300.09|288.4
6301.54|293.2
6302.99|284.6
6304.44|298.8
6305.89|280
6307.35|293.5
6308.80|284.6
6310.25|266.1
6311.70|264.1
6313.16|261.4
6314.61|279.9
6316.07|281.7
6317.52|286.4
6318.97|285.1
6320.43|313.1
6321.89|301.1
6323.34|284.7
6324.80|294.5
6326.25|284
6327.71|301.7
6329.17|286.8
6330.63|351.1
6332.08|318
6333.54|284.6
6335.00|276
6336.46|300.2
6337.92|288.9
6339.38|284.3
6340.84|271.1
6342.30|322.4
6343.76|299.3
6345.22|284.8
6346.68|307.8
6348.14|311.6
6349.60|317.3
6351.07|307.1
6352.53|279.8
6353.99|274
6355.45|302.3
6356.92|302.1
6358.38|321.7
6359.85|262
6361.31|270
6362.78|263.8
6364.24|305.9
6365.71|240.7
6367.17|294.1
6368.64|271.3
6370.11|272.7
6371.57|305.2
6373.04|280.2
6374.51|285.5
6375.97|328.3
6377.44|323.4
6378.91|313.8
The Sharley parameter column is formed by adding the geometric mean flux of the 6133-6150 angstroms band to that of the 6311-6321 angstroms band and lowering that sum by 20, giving 541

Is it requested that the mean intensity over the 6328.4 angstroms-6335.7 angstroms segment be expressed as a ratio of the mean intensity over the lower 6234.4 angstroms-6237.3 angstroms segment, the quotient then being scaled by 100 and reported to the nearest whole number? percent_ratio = 106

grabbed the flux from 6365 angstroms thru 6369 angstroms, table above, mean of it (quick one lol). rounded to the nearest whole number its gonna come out 269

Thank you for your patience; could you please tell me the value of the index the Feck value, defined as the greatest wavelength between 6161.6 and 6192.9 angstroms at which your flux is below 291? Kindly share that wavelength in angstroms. 6187.95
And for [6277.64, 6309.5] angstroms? 6308.80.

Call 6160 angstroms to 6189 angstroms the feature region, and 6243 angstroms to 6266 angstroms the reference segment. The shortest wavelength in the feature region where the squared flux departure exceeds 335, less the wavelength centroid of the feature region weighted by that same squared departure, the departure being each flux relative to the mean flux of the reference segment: -8.8 angstroms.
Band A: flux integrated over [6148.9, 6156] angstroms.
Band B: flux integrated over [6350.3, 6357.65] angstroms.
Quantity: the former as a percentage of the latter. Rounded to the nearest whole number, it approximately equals 94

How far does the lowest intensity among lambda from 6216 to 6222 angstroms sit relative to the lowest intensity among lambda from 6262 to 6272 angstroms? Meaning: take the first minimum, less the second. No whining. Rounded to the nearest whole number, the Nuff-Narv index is 12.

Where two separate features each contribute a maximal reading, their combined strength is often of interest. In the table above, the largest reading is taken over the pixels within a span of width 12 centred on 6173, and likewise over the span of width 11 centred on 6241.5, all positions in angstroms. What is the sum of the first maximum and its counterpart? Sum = 619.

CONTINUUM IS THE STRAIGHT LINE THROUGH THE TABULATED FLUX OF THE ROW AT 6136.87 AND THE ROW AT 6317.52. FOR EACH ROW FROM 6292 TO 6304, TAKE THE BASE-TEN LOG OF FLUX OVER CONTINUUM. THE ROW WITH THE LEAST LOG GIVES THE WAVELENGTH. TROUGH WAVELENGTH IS 6298.64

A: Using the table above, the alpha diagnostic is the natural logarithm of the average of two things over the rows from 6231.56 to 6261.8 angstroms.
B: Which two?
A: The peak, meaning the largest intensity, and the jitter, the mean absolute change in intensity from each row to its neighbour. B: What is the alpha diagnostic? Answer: 5.25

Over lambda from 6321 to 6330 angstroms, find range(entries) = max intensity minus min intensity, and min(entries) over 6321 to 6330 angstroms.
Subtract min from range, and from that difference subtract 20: -286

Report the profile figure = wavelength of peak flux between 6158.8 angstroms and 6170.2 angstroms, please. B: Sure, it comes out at 6168.03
